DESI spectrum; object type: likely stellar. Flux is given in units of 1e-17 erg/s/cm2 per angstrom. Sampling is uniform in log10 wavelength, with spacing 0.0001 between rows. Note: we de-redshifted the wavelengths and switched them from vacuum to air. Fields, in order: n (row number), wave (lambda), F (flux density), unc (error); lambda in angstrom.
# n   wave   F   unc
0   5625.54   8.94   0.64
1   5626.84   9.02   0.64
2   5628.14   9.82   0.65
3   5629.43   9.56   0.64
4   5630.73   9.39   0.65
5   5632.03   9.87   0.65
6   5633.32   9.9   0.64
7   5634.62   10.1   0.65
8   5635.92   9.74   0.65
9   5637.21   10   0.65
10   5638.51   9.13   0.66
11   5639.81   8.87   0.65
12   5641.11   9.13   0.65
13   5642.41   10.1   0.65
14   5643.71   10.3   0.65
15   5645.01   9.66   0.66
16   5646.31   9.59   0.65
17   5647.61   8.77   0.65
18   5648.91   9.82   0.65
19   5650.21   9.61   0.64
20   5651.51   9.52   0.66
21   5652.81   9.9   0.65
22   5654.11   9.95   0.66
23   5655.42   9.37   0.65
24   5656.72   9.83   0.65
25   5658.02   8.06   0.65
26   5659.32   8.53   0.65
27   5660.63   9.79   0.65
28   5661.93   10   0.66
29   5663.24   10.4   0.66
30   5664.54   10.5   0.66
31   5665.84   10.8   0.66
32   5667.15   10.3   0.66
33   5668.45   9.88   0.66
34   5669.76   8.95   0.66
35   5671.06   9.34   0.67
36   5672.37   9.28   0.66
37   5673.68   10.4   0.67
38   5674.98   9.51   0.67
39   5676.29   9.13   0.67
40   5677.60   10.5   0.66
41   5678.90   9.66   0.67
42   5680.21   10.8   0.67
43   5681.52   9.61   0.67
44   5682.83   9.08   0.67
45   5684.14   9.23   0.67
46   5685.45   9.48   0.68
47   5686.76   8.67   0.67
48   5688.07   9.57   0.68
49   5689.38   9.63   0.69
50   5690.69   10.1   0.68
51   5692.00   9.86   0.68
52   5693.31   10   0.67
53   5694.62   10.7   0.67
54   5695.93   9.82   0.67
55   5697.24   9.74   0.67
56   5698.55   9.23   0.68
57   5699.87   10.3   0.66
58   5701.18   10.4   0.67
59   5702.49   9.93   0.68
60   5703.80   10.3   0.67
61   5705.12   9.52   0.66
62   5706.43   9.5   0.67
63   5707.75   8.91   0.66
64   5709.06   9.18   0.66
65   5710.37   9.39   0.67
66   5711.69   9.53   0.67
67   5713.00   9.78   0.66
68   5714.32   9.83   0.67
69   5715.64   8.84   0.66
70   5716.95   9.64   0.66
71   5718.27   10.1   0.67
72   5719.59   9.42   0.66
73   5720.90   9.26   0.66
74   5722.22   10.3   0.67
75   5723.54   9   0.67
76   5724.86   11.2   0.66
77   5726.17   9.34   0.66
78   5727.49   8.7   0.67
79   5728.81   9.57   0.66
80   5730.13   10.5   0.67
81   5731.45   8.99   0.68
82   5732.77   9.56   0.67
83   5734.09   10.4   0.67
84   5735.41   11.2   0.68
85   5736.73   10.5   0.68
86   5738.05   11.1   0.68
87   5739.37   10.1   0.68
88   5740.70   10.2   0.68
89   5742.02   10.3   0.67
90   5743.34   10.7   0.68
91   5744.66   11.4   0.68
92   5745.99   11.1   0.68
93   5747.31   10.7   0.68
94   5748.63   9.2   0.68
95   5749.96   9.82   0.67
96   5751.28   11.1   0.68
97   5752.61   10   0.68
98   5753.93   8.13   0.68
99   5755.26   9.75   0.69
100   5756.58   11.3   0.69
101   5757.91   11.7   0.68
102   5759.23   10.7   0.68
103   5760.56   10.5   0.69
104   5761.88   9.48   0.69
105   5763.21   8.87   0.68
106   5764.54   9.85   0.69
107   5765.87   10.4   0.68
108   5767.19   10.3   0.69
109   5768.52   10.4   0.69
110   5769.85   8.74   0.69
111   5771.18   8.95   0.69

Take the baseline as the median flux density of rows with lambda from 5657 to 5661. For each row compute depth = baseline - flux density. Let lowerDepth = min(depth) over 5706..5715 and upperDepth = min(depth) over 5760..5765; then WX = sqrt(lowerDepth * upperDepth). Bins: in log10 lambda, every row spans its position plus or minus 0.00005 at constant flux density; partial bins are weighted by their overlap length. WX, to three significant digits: 1.60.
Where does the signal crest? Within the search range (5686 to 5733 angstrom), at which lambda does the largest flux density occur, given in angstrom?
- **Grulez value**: 5724.86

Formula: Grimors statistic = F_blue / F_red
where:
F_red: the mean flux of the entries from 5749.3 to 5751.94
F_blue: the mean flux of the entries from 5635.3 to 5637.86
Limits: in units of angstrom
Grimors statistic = 0.94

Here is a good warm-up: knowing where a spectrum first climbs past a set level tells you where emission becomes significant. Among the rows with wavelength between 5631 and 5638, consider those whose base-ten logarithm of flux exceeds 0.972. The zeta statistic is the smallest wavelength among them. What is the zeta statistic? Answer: 5632.03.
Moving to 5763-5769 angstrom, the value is 5764.54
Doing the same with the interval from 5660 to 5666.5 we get 5660.63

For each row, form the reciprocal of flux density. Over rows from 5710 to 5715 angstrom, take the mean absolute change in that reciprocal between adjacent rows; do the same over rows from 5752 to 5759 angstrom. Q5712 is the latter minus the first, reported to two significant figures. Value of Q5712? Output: 0.014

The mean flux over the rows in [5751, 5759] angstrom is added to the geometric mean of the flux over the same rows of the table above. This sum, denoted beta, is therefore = 20.6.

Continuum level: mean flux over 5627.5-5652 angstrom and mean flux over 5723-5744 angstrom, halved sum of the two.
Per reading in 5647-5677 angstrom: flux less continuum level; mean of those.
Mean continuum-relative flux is -0.22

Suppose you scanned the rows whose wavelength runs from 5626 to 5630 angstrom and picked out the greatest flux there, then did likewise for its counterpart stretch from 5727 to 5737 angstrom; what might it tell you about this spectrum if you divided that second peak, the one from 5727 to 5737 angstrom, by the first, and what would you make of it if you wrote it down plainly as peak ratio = 1.14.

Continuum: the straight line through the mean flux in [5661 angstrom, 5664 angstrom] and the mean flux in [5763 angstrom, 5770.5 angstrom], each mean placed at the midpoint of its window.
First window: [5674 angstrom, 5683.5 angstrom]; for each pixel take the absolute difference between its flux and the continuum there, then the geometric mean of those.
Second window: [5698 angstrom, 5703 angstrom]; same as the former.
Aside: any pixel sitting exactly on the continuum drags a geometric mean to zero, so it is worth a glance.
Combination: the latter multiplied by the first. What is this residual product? 0.19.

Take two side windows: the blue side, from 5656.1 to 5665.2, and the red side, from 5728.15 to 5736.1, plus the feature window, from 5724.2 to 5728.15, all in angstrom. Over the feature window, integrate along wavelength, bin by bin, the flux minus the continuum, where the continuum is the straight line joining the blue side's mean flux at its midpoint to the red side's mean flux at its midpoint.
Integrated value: -1.0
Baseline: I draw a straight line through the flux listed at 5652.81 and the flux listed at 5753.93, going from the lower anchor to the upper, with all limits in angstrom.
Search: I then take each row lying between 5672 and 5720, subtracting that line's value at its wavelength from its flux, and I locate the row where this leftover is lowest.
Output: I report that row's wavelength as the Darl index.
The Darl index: 5686.76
